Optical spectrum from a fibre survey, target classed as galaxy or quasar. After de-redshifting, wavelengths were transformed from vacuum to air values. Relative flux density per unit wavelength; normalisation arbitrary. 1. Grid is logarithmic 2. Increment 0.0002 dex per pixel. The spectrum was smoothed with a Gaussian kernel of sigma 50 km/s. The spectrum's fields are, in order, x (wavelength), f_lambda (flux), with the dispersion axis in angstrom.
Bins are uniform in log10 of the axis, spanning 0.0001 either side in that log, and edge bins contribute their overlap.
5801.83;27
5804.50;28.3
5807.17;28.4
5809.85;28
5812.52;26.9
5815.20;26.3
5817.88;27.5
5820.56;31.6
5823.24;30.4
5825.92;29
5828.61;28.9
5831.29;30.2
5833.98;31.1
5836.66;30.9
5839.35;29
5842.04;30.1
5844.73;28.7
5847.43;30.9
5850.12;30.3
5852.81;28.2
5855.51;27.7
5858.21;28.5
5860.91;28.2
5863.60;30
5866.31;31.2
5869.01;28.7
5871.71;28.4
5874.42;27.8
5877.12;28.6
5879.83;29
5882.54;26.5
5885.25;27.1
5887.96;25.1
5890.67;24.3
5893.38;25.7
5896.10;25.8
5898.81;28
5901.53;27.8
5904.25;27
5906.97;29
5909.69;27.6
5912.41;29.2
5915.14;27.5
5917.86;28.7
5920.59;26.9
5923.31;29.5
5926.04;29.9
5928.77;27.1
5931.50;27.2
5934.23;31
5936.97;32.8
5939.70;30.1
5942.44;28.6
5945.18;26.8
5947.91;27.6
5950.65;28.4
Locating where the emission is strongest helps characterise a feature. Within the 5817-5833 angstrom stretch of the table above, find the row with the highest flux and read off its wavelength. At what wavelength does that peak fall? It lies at 5820.56 angstrom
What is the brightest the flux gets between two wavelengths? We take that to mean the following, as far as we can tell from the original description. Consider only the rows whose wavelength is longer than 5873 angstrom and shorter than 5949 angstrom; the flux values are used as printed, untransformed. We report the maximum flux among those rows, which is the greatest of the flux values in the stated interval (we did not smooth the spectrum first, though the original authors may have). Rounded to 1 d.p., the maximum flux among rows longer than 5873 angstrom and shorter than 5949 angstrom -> 32.8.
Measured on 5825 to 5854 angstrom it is 31.1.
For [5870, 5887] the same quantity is 29.0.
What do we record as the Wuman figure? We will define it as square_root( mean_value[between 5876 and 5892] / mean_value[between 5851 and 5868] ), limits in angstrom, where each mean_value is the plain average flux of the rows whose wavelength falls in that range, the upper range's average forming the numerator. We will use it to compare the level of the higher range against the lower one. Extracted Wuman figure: 0.96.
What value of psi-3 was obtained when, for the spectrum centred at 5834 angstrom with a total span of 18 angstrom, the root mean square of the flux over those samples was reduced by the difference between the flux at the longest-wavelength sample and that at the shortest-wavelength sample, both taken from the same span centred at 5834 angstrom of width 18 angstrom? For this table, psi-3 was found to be 28.8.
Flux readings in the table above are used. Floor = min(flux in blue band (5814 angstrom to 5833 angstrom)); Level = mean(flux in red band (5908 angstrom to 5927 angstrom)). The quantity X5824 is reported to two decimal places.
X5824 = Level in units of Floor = 1.08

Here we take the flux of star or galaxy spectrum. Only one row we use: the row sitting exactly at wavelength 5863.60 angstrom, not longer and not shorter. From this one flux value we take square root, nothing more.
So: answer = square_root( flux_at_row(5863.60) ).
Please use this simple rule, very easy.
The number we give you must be 5.48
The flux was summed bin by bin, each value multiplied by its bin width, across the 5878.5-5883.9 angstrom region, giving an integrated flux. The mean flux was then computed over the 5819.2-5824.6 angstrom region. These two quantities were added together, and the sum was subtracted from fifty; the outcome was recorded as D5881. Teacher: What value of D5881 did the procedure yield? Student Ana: -131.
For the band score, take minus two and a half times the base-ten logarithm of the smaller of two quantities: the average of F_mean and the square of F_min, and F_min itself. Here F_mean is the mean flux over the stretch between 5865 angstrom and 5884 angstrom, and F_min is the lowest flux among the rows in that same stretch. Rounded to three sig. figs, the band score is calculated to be -3.56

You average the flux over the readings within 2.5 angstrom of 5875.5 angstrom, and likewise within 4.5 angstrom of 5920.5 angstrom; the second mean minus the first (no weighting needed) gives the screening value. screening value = 0.2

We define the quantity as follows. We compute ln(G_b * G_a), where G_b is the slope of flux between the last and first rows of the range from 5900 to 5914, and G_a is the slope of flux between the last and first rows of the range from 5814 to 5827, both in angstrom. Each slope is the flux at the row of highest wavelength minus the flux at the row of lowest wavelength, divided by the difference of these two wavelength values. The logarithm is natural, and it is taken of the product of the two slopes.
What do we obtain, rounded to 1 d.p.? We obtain -3.4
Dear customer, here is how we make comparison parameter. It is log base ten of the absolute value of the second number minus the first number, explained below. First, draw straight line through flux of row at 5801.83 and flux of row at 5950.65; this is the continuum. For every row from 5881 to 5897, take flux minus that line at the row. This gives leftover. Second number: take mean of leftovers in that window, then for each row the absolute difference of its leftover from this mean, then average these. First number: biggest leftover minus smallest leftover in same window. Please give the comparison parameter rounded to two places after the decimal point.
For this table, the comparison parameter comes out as 0.33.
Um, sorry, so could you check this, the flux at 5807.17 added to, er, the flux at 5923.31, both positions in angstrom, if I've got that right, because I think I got 57.9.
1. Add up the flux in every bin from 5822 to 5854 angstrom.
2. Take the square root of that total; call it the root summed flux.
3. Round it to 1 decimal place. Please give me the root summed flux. 18.9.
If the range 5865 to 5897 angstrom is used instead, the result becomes 18.1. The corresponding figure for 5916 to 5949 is 18.6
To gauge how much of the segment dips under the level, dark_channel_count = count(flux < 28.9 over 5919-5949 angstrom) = 6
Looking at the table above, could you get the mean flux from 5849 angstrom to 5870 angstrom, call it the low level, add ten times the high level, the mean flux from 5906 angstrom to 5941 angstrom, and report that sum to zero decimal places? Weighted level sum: 319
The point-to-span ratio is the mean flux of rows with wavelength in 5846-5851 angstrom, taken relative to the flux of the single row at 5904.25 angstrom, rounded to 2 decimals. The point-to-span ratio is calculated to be 1.13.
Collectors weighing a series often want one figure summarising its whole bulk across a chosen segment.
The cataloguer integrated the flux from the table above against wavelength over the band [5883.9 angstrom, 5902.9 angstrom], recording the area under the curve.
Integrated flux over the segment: 499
